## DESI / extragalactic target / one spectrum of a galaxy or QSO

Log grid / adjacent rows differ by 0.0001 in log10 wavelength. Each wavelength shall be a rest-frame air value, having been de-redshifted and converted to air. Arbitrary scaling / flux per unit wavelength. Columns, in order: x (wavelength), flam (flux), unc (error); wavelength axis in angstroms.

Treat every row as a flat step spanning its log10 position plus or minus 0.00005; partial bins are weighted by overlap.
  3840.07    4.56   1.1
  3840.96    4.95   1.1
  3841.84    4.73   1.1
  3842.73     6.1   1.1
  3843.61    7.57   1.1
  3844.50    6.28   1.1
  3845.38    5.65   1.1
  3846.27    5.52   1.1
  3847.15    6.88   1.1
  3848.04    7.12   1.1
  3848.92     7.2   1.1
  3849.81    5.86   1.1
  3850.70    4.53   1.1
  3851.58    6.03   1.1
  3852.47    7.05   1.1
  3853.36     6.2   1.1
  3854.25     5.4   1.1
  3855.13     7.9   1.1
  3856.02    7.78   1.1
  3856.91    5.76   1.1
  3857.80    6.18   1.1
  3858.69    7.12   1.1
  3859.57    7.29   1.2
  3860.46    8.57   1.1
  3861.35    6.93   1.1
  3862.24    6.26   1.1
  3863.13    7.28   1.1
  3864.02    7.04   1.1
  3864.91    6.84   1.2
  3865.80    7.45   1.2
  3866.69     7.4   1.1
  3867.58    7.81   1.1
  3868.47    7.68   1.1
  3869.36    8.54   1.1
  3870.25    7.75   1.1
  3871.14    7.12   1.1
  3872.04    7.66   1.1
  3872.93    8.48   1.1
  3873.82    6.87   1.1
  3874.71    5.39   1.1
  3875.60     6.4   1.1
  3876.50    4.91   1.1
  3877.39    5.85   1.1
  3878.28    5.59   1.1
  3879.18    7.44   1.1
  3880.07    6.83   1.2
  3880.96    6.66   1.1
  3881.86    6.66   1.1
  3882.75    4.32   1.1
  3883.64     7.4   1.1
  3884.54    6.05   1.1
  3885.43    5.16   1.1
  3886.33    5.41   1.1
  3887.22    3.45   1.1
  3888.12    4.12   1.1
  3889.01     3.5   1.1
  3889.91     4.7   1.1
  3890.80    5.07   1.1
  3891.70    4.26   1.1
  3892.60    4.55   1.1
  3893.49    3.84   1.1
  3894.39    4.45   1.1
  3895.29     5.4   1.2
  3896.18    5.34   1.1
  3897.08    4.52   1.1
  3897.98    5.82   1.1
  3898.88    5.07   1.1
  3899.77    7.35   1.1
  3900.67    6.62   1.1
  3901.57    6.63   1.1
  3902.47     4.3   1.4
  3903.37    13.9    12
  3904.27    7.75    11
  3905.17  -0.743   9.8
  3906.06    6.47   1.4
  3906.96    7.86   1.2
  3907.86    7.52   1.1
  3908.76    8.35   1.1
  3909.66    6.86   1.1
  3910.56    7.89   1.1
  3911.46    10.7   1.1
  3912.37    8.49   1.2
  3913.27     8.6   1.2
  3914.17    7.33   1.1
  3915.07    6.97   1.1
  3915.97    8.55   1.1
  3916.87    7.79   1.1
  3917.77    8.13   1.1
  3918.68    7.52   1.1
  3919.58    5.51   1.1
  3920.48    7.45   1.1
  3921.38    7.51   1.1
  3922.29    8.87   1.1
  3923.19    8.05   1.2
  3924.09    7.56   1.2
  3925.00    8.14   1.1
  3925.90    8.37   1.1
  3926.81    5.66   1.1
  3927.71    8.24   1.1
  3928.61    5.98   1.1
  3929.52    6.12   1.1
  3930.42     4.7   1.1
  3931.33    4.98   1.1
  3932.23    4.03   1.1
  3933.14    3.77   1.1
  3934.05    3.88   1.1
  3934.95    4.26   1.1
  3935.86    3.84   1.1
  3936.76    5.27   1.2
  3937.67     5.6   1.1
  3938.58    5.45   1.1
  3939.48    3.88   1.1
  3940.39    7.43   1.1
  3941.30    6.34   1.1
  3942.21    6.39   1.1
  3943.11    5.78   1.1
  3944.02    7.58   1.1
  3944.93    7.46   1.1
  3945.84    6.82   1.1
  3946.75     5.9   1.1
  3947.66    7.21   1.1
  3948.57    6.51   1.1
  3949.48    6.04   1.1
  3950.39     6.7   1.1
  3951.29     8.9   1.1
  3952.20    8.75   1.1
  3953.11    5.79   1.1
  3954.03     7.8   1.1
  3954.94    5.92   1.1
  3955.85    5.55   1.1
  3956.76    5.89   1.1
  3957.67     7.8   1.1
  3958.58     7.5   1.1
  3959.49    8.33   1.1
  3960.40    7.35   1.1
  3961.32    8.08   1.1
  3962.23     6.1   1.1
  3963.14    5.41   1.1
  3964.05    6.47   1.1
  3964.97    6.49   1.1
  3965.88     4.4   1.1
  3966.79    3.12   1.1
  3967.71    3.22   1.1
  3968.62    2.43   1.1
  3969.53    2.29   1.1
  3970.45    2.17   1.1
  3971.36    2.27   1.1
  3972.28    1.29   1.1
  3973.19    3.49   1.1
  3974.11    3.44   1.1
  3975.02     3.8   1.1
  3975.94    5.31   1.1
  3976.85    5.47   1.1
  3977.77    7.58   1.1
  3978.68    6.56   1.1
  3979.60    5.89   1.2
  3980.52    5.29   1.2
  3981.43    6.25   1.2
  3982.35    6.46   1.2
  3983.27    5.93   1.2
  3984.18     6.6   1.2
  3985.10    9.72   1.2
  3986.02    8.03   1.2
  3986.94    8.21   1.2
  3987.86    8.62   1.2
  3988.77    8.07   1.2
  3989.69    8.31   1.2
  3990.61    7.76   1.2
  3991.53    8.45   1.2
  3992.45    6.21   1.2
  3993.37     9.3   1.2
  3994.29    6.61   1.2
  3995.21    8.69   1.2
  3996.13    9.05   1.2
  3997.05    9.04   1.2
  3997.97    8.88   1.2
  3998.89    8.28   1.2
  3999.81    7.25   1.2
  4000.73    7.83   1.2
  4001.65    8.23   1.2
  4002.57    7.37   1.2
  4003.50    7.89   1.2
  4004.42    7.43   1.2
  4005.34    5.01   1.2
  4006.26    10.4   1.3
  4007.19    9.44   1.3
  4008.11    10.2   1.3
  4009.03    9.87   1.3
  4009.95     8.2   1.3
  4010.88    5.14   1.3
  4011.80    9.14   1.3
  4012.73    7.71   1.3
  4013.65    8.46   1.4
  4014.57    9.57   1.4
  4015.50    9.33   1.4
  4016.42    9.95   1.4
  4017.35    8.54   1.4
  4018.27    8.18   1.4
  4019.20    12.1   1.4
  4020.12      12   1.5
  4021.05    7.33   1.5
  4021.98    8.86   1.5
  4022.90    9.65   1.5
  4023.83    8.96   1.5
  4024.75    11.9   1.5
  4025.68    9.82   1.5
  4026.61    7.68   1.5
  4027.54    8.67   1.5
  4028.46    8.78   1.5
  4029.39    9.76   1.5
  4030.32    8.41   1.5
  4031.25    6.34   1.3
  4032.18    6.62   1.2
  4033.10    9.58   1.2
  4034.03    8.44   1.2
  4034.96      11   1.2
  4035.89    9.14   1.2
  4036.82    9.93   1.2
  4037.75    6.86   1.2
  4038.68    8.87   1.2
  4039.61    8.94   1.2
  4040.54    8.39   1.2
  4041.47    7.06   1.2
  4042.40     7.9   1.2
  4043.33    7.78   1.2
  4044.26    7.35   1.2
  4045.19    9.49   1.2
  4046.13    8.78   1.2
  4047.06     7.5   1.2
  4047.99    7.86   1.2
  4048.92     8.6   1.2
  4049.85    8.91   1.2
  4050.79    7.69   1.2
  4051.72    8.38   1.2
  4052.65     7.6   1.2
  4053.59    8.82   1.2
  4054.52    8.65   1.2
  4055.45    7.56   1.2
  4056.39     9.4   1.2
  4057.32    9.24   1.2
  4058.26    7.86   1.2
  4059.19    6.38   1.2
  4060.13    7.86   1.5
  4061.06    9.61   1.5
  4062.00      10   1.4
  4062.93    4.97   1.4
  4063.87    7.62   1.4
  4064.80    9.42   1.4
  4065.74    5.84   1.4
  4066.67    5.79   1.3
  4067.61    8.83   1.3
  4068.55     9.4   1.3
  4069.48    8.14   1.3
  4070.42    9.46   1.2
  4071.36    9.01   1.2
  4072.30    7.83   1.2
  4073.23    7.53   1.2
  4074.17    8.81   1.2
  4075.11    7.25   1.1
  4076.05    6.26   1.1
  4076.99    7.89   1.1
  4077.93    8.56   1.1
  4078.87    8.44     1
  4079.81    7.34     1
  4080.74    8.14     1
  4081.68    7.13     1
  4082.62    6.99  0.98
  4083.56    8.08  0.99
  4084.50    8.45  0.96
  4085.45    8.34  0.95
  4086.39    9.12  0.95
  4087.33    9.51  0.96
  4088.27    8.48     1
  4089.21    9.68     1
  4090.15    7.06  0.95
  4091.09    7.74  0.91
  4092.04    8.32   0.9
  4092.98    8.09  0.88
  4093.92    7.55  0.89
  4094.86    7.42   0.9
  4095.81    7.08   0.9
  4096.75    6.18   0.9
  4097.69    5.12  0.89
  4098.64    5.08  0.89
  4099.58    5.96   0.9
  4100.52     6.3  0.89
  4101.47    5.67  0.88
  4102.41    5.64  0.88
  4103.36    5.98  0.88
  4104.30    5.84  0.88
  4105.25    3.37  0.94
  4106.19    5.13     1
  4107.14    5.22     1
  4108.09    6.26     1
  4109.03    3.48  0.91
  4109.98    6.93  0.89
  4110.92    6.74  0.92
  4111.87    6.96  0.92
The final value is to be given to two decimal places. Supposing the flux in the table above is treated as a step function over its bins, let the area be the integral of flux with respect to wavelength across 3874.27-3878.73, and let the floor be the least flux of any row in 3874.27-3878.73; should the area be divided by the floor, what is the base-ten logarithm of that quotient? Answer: 0.71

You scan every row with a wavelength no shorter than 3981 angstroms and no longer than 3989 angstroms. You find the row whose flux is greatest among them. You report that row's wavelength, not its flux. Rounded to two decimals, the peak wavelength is 3985.10 angstroms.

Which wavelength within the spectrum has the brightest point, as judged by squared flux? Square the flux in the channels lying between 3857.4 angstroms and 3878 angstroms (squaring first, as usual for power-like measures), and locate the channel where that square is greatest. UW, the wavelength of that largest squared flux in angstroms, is 3860.46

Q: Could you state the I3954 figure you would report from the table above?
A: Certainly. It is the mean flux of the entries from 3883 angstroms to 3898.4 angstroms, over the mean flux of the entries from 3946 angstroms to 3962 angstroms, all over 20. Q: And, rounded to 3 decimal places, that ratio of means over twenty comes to 0.035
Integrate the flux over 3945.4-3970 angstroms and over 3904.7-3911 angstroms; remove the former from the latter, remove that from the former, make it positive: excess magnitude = 264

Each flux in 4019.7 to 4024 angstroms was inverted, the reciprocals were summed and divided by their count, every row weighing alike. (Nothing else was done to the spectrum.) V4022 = 0.110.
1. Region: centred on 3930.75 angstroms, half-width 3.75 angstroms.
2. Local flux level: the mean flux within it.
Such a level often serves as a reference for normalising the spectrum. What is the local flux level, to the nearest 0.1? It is 5.2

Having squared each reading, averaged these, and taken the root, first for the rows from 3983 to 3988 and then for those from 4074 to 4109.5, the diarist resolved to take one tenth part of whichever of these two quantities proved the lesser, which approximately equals 0.72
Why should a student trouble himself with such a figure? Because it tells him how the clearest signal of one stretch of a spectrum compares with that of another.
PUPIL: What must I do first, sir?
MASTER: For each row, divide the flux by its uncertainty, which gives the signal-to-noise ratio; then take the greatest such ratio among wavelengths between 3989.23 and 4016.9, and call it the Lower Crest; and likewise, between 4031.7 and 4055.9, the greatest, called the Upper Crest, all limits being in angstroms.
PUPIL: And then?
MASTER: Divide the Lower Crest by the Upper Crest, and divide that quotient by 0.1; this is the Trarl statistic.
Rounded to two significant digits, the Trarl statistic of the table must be 8.7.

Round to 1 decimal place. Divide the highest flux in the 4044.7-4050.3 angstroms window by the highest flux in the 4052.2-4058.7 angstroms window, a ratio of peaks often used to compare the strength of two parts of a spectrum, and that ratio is 1.0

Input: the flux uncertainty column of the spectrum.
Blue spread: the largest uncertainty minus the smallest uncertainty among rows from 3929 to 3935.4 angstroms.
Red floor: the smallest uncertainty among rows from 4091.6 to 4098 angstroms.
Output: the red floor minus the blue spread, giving 0.88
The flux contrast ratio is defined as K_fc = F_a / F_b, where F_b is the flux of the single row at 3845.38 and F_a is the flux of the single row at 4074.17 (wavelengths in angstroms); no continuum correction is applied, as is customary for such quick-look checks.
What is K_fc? 1.6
